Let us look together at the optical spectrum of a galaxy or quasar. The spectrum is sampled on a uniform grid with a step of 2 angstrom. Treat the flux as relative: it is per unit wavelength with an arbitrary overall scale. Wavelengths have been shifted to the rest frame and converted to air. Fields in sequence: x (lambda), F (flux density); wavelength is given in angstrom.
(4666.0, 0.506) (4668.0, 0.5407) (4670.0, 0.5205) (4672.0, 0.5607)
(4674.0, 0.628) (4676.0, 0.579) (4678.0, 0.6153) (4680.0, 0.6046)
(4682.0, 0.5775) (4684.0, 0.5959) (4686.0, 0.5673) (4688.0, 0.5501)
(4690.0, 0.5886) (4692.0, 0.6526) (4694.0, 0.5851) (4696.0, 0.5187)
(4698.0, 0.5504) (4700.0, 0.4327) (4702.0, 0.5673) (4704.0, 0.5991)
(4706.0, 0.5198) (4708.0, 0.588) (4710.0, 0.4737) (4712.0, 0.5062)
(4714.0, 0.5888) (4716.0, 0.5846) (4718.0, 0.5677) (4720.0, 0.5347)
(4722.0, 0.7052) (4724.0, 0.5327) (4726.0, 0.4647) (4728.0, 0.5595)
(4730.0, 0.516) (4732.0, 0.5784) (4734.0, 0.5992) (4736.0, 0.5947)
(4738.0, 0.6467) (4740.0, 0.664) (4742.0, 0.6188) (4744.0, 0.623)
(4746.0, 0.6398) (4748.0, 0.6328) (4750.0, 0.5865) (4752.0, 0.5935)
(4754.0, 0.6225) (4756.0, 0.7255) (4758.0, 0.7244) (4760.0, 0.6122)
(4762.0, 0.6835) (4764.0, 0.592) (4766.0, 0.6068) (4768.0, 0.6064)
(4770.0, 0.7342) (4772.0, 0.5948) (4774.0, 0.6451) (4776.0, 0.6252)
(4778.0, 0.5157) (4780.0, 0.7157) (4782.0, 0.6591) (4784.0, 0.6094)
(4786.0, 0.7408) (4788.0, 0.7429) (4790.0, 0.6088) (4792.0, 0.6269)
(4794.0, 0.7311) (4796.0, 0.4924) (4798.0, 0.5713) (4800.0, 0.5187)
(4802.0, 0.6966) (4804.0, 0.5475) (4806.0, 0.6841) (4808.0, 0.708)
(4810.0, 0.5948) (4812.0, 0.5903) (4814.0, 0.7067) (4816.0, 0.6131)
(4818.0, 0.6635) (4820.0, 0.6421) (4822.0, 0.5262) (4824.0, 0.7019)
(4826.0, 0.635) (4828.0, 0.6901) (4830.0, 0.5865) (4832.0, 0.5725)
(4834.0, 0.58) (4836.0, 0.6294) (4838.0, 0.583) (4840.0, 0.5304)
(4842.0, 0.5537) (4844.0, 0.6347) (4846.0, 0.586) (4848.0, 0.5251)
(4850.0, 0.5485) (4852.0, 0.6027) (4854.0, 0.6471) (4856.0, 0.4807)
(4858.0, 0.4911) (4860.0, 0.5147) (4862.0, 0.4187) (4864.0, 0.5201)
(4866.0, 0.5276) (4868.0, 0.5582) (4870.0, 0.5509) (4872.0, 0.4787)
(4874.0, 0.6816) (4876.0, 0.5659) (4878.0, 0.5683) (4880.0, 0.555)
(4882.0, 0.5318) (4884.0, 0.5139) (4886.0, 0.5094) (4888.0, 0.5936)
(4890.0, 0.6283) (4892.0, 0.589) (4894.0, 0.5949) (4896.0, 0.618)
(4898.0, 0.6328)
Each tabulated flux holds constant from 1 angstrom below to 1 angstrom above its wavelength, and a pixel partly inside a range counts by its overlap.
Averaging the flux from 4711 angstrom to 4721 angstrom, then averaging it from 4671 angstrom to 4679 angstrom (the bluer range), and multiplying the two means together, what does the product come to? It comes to 0.331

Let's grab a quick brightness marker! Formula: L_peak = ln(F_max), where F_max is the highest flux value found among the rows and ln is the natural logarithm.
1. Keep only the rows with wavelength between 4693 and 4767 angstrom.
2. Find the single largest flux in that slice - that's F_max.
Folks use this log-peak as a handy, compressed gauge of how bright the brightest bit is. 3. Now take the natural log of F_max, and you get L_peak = -0.32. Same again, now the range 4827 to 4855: -0.37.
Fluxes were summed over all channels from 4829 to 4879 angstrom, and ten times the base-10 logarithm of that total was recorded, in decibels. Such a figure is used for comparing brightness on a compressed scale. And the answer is 11.4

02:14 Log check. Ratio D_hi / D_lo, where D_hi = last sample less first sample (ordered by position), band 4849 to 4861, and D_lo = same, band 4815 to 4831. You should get 1.27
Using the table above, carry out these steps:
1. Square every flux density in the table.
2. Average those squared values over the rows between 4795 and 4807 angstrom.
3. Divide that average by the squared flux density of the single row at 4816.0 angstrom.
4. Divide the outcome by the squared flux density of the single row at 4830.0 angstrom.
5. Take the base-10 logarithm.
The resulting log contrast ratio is 0.43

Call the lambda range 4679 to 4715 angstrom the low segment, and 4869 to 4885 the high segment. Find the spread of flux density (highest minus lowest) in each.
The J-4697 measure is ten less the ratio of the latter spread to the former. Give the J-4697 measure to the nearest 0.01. 9.08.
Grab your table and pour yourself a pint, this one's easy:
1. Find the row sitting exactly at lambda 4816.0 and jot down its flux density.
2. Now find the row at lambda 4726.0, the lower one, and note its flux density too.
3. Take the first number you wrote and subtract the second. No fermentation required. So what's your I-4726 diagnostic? 0.15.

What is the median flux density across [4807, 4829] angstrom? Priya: 0.642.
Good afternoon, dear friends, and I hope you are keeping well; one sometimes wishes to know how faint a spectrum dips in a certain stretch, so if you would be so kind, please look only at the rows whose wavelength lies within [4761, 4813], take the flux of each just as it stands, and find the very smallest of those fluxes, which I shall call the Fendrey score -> 0.4924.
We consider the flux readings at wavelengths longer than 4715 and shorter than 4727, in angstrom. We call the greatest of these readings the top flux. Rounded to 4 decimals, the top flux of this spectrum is 0.7052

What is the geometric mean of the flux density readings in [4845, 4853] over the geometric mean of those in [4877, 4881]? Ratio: 1.01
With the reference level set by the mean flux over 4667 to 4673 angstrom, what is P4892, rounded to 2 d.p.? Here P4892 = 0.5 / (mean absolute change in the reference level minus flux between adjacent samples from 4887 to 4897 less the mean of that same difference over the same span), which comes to 5.56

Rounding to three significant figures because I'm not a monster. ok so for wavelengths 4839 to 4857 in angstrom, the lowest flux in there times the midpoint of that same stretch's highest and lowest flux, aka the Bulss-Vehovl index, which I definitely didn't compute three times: 0.271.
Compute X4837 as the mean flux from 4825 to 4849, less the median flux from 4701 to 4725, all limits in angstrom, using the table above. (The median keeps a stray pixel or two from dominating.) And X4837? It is 0.02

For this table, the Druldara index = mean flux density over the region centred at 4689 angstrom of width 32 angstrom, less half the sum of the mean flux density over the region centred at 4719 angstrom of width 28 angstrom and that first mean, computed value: 0.012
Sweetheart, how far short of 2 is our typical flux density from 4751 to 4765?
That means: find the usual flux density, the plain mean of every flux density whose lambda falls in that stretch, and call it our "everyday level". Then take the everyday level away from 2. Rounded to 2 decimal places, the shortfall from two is 1.35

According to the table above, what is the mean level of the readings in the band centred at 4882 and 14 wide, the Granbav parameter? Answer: 0.55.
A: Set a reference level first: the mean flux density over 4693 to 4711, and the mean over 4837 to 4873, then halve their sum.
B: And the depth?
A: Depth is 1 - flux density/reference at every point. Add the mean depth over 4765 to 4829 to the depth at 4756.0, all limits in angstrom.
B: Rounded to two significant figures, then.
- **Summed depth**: -0.52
